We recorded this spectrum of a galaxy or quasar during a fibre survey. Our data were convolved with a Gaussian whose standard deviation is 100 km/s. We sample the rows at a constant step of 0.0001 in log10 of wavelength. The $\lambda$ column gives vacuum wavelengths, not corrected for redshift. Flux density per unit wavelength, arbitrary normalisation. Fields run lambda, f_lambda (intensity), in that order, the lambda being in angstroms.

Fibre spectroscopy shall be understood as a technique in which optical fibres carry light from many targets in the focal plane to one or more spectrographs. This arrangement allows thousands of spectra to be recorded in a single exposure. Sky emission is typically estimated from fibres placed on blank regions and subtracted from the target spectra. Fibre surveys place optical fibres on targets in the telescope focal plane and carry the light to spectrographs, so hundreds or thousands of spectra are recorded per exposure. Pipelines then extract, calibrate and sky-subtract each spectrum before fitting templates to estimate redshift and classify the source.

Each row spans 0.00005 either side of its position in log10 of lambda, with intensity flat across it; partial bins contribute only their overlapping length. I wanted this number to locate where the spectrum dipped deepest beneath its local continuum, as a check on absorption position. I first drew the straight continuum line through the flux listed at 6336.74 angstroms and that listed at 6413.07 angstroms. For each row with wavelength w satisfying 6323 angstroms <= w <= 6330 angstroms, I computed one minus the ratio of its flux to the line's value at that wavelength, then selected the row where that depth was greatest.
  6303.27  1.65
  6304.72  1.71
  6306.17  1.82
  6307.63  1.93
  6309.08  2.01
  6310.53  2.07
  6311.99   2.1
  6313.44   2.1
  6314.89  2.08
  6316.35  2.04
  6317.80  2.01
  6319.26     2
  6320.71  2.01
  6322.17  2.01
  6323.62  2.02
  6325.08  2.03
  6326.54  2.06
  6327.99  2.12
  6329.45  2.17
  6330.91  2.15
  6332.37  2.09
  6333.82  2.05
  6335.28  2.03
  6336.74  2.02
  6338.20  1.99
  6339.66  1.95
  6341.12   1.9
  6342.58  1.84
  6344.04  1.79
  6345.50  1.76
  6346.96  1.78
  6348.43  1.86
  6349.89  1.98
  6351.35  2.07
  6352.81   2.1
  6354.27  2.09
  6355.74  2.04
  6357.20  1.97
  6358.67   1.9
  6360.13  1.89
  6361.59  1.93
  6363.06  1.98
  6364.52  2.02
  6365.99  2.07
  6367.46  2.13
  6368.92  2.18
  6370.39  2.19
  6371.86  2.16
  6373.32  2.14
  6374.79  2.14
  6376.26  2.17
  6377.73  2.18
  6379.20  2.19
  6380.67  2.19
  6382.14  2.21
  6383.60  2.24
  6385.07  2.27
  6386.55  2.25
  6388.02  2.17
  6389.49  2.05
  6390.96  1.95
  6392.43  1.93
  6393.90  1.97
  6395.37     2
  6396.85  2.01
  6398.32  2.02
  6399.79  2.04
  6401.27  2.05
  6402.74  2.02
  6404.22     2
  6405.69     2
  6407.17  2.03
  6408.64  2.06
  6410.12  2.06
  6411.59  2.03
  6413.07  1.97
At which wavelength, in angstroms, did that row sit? 6323.62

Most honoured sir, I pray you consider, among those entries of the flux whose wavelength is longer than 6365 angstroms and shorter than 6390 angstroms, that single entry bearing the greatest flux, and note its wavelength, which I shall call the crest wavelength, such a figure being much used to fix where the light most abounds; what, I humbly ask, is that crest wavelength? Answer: 6385.07 angstroms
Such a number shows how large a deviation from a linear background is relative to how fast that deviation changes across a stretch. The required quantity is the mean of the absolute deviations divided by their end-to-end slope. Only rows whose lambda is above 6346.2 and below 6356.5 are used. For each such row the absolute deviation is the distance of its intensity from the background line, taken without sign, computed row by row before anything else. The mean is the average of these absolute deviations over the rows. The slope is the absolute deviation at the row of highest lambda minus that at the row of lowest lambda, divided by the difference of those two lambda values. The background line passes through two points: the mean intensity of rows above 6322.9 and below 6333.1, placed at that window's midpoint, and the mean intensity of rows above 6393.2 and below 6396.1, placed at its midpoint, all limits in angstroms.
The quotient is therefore -3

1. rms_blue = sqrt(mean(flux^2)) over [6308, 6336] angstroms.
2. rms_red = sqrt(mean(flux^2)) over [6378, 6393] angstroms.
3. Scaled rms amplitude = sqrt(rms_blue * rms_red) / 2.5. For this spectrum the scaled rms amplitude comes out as 0.842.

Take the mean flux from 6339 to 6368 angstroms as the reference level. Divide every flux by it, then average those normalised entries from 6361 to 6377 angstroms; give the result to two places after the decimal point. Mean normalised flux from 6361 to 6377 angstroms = 1.08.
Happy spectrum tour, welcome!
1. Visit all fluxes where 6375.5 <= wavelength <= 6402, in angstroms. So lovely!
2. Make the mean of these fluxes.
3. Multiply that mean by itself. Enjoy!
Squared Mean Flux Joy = 4.43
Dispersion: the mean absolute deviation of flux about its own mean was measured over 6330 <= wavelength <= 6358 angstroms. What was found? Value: 0.10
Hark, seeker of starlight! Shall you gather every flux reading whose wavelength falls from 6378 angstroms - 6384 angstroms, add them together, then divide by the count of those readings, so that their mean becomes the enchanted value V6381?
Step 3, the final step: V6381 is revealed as 2.21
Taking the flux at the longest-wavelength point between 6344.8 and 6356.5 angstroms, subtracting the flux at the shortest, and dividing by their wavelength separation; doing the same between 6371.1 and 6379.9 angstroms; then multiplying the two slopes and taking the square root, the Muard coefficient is 0.011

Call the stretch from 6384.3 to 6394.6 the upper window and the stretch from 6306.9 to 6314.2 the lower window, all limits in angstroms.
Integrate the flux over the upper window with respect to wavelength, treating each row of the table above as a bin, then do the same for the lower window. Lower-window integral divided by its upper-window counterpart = 0.69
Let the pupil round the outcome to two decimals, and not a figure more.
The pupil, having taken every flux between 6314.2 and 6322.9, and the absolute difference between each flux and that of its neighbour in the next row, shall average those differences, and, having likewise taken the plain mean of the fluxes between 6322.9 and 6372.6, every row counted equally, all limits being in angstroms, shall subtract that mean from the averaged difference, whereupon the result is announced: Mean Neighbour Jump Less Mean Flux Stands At -1.99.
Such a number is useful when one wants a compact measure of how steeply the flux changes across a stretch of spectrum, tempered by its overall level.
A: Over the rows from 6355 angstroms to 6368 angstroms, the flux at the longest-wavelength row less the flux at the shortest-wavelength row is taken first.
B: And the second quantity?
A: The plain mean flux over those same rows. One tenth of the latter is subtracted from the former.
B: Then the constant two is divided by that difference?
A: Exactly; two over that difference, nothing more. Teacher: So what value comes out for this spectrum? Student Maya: -18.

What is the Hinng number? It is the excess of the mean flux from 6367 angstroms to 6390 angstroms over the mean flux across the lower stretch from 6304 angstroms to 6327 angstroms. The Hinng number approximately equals 0.18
